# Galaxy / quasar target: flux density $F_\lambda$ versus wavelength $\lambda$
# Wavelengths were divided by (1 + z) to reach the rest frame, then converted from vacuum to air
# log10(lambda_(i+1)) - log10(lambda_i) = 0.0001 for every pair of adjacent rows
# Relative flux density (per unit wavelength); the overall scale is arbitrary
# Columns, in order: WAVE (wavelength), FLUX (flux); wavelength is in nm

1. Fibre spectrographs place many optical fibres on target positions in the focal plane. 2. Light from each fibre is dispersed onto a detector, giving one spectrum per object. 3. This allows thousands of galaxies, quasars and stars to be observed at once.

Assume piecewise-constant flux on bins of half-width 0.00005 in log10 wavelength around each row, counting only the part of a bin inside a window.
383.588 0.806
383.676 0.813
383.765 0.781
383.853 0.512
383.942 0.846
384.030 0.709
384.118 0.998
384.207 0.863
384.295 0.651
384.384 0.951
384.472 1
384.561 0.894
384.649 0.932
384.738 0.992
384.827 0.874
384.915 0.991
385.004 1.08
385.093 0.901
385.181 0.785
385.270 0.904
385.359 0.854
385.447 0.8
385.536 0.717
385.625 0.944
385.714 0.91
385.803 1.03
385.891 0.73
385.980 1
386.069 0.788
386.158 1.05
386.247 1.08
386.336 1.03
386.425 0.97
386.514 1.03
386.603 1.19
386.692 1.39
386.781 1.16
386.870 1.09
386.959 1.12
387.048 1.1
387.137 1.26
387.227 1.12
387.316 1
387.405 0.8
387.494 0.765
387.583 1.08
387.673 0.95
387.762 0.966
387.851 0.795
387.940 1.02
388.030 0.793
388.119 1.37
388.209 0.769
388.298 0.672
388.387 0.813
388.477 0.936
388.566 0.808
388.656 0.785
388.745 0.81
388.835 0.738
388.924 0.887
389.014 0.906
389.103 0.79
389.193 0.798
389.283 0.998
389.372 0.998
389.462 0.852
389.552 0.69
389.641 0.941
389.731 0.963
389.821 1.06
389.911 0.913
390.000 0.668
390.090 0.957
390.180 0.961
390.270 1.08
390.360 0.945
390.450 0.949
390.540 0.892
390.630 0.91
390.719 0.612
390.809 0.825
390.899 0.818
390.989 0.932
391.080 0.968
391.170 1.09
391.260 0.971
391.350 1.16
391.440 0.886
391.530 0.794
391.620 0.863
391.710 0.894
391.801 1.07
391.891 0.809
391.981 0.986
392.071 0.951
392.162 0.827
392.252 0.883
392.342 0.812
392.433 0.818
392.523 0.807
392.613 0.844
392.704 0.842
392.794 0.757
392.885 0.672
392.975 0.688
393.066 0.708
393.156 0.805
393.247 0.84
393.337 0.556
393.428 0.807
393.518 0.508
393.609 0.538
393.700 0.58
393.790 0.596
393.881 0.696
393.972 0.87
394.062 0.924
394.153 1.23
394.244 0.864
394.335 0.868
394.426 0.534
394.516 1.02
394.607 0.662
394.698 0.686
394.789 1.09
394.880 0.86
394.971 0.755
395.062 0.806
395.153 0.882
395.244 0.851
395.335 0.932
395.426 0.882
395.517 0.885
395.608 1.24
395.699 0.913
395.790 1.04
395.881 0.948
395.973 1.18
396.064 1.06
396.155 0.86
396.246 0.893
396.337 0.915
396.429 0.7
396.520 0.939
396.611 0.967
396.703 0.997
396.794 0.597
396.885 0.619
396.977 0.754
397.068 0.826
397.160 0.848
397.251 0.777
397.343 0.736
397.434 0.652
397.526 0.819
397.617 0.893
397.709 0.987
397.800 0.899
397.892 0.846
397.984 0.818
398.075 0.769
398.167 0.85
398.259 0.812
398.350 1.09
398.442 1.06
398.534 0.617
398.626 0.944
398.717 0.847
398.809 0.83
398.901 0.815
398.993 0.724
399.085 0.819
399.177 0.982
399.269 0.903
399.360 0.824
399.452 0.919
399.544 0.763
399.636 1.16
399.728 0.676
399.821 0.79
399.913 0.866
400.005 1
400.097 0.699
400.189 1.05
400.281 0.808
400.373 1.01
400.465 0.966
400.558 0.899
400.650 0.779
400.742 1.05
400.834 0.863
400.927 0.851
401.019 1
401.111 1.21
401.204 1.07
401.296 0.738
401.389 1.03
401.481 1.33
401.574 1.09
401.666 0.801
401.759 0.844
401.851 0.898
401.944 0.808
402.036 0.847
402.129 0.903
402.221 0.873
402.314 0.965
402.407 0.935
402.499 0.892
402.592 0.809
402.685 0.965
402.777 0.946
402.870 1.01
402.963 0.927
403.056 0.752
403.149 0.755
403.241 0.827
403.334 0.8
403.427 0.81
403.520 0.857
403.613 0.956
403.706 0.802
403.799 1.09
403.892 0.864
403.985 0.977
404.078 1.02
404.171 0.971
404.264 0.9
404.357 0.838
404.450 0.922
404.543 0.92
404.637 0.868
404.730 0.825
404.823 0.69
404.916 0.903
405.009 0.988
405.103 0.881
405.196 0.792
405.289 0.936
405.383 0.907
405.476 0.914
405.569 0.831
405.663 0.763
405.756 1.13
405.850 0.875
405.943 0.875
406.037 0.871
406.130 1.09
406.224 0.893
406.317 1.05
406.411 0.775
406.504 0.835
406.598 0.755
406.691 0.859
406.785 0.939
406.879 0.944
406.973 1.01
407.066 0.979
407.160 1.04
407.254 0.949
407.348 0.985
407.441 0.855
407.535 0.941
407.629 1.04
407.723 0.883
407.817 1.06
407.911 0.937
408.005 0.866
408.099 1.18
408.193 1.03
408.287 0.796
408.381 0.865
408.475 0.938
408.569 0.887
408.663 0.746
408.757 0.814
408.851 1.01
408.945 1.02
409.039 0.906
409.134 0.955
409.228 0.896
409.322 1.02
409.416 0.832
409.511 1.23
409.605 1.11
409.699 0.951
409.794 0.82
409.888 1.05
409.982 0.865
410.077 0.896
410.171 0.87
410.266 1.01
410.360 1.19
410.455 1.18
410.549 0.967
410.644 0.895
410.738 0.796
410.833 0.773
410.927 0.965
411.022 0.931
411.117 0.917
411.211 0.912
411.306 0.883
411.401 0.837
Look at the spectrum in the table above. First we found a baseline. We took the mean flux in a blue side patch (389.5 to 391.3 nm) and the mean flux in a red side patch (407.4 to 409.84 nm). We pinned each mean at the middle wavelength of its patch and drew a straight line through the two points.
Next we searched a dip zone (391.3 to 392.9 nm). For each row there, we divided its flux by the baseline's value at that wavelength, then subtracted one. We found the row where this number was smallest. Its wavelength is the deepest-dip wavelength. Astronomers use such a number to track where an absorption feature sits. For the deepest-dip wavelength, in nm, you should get 392.885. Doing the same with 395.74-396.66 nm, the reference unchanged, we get 396.429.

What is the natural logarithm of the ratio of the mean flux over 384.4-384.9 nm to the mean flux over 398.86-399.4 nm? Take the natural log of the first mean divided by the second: 0.11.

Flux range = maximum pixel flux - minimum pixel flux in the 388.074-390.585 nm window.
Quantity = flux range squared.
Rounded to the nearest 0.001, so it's 0.493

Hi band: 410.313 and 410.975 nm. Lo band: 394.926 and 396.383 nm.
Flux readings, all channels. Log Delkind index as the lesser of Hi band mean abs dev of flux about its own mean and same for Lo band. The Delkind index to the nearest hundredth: 0.10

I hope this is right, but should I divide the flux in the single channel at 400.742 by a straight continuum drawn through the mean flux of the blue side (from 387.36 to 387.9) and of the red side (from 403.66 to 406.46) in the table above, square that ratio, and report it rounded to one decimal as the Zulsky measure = 1.4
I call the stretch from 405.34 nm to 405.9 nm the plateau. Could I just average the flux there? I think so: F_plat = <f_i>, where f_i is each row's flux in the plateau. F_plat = 0.90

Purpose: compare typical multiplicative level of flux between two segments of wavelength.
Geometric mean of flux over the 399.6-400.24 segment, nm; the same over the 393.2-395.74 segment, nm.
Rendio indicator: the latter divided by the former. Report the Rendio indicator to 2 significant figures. 0.91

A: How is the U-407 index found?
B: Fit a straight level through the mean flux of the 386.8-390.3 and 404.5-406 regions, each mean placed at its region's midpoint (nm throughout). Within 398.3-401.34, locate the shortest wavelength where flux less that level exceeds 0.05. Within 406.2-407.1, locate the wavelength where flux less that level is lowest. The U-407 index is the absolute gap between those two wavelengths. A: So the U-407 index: 8.25 nm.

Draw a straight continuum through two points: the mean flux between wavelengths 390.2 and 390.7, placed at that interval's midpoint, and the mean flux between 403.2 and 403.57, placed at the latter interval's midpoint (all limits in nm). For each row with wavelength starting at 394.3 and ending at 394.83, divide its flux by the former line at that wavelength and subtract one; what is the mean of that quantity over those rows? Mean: -0.11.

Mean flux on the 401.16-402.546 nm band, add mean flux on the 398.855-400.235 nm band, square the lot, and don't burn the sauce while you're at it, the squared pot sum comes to 3.24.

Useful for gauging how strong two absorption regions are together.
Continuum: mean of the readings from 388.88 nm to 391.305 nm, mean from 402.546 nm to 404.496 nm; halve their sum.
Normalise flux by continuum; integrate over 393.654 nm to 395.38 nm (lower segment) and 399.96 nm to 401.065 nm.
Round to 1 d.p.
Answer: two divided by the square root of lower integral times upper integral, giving 1.5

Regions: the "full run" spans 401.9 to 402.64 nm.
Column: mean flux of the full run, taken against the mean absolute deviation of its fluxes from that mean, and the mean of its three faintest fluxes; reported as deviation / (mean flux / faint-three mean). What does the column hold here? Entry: 0.042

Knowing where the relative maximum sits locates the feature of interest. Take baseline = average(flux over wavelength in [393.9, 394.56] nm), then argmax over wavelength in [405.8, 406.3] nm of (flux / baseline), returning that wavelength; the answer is 406.130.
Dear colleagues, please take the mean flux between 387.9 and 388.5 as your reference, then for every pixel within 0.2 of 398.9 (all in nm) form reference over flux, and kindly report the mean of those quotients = 1.13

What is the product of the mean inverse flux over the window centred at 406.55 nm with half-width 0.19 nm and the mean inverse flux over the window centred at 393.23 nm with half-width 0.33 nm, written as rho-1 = 1.83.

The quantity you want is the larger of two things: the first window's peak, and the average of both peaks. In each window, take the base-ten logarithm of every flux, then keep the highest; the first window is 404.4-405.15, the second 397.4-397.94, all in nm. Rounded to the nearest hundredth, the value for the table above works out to -0.01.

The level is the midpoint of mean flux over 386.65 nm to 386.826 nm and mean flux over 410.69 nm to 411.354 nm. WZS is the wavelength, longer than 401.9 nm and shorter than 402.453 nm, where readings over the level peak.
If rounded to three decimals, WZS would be 402.314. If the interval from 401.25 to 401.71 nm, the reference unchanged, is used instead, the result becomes 401.481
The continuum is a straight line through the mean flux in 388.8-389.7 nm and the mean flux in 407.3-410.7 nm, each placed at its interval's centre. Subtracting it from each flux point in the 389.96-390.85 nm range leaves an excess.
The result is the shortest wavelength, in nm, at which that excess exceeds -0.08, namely 390.090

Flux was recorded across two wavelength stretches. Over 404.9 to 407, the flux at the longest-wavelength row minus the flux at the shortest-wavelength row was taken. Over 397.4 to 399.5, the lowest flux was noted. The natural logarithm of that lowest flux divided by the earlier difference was 1.8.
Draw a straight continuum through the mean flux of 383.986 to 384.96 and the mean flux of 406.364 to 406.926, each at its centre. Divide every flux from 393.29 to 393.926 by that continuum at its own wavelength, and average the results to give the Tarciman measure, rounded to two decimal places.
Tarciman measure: 0.70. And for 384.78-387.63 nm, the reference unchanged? 1.10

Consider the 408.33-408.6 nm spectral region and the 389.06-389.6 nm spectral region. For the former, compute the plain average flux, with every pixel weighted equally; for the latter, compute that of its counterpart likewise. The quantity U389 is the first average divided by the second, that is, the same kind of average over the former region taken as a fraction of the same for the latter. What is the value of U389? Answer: 1.05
